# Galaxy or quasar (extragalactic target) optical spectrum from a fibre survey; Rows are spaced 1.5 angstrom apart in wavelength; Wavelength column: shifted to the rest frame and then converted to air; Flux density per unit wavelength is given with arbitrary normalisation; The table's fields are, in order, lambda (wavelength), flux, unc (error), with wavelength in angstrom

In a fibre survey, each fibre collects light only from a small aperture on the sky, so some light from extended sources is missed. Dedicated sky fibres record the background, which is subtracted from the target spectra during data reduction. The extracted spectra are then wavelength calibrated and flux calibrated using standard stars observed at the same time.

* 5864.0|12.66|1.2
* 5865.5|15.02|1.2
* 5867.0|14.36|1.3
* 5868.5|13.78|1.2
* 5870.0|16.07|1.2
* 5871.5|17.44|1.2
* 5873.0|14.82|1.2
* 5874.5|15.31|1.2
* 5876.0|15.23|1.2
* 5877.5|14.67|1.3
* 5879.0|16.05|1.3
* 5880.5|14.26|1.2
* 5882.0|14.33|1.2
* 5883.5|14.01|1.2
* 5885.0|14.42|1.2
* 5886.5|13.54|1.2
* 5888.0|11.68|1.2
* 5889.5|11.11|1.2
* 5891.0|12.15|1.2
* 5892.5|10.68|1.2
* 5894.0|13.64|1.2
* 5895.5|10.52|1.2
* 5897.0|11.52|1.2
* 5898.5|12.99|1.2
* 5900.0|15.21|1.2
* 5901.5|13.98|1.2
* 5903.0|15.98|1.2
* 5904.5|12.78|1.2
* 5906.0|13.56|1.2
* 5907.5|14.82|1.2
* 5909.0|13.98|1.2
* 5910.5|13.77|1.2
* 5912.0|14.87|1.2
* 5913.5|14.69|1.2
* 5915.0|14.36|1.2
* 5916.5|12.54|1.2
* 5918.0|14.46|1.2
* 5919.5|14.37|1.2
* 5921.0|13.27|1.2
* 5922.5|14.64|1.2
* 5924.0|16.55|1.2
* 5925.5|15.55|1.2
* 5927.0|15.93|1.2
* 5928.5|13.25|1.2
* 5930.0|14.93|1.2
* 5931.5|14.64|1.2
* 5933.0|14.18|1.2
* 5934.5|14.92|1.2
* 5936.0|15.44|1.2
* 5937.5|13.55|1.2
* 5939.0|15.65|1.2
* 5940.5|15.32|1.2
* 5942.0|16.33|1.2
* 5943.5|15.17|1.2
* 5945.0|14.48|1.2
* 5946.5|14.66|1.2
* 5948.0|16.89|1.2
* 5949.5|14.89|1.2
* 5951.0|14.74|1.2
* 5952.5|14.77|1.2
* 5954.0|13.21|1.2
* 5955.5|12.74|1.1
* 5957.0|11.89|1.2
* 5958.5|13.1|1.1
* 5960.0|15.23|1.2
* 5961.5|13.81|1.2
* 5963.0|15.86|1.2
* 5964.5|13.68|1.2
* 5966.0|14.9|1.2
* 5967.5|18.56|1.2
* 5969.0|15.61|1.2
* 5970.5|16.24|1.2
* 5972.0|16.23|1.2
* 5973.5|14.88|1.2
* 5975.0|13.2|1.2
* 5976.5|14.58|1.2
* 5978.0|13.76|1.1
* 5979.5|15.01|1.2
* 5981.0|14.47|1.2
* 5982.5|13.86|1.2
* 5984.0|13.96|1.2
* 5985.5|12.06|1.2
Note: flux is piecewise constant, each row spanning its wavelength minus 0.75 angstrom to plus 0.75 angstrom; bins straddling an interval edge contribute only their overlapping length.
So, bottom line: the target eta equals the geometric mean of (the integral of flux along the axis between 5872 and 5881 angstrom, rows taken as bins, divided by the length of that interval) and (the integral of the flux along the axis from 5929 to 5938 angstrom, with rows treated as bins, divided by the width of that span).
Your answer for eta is 14.9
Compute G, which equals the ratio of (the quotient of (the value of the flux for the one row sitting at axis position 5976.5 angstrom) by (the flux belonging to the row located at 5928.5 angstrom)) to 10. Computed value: 0.1100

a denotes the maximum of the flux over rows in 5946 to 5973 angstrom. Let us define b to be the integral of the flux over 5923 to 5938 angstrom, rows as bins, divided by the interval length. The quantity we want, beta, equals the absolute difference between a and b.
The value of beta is 3.6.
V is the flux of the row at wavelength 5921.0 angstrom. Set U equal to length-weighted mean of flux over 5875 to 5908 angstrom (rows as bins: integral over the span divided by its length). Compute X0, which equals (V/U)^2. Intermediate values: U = 13.5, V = 13.27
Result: 0.96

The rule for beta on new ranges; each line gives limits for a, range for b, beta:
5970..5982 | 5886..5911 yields 3.2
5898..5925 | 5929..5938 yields 1.9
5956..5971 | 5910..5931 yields 4.0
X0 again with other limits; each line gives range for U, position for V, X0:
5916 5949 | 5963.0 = 1.14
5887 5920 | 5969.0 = 1.37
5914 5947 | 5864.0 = 0.74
